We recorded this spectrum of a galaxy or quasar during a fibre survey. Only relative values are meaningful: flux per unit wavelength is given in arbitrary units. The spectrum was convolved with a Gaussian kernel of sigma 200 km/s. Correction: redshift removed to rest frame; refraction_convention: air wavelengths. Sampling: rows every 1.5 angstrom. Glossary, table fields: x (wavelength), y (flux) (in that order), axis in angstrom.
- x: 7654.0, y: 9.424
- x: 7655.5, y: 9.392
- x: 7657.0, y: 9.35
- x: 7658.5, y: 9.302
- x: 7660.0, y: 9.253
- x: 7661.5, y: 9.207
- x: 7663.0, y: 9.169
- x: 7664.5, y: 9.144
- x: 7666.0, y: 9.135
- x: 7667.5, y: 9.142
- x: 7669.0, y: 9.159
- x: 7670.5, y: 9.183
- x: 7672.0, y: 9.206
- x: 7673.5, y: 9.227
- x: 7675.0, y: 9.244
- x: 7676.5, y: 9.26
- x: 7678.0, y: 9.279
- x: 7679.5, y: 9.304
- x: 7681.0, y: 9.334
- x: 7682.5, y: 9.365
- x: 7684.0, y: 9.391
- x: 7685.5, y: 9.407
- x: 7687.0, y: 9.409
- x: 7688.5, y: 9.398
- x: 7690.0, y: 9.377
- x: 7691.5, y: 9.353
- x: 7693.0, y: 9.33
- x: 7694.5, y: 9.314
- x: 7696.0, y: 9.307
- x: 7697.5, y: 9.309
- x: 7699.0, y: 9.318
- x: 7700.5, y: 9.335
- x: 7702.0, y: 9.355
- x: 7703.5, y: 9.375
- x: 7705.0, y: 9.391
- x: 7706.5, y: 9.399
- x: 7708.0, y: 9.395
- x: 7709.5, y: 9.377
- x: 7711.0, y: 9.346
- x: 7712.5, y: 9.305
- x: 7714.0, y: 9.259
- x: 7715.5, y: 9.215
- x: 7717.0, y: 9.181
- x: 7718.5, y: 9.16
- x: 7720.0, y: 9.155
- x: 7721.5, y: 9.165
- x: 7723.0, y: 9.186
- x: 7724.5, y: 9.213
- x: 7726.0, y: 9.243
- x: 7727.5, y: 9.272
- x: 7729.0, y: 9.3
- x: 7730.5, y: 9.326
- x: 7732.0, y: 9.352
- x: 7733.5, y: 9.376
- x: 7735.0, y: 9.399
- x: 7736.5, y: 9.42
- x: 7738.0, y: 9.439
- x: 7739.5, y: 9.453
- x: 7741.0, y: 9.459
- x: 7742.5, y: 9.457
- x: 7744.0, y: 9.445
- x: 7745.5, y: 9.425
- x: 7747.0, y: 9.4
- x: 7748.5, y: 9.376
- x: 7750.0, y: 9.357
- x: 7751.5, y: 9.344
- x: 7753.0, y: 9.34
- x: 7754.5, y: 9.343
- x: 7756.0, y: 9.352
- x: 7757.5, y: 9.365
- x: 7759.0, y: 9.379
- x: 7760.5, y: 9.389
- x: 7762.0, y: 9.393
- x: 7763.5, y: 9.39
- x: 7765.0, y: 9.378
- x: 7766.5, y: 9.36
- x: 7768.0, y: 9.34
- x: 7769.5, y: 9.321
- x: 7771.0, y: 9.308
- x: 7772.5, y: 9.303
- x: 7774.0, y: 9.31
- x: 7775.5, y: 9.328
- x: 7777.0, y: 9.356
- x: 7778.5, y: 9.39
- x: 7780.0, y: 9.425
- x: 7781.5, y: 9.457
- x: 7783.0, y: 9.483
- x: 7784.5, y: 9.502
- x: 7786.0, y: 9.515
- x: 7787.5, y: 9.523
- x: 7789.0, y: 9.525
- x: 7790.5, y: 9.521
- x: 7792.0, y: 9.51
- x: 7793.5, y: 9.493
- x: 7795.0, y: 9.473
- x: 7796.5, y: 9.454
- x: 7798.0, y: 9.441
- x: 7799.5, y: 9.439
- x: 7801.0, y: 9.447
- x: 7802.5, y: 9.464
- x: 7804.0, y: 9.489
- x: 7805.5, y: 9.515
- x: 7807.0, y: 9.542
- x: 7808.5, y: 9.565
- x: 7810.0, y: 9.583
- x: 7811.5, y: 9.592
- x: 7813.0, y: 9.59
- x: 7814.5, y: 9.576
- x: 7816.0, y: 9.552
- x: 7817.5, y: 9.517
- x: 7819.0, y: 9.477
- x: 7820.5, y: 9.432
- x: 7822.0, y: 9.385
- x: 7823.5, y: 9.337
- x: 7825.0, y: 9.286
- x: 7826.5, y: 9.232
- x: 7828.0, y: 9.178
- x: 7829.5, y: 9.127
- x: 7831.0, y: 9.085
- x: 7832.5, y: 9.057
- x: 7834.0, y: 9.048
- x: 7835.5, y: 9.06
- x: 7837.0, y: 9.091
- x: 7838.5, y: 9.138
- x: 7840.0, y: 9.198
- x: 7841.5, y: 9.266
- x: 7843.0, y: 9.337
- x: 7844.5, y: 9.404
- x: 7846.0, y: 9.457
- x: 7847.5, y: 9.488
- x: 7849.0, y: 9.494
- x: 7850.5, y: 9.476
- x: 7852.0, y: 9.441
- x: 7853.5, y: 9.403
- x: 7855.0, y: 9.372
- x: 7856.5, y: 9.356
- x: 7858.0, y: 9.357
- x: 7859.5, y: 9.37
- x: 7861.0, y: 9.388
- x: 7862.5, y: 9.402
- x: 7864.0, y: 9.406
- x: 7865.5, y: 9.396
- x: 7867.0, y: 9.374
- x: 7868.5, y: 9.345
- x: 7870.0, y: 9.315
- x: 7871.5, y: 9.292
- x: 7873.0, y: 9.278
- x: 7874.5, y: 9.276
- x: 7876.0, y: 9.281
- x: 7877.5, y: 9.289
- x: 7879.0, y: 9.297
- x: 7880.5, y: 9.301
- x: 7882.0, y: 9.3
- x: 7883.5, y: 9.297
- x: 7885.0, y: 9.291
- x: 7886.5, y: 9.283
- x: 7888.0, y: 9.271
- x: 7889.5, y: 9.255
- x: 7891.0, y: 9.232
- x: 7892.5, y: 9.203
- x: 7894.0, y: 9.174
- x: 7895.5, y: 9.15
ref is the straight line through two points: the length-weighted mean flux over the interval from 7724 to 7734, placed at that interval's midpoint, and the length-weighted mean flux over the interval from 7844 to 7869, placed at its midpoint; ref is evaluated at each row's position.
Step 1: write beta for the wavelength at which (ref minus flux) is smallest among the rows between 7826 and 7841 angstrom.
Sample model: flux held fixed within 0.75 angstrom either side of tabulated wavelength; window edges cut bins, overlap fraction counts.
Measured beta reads 7826.5 angstrom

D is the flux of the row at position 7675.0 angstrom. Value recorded 9.244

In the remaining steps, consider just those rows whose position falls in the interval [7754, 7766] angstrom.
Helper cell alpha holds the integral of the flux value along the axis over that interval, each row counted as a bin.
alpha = 112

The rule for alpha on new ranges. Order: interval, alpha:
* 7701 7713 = 112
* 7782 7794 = 114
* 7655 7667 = 111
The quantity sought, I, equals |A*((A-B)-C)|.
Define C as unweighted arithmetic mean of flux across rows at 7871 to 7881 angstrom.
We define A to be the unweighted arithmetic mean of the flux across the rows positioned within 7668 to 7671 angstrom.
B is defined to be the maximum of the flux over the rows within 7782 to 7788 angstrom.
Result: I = 88.4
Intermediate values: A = 9.17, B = 9.523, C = 9.29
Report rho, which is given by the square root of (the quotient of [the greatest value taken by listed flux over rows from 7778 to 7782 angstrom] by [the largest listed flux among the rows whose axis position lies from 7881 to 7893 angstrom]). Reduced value 1.01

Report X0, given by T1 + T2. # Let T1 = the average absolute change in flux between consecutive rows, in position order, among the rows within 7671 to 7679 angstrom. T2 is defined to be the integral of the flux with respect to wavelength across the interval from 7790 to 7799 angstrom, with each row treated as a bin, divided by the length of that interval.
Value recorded 9.50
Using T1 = 0.018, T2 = 9.48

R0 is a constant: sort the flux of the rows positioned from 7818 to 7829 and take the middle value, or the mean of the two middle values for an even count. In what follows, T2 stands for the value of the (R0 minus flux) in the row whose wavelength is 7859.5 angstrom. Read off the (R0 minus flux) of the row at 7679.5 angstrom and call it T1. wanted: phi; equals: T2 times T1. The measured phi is -0.0011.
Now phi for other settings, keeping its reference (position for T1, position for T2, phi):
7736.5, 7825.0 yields -0.0042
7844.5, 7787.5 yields 0.0125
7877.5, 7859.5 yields -0.0016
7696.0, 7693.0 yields 0.0002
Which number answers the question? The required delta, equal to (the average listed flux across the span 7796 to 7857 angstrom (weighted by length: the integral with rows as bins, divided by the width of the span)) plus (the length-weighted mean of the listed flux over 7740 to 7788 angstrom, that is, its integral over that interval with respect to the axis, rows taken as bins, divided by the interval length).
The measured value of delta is 18.77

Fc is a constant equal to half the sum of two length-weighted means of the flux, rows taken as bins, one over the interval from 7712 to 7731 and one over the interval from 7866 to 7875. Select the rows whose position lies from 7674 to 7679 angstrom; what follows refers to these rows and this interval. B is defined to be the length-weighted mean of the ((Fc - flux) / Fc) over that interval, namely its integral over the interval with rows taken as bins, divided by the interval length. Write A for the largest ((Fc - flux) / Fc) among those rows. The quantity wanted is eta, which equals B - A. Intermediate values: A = 0.003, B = 0.001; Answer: -0.0019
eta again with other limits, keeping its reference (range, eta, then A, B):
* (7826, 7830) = -0.0056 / 0.016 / 0.010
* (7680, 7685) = -0.0031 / -0.007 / -0.010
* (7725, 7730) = -0.0031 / 0.003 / 0.000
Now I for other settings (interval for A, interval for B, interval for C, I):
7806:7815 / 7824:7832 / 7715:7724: 85.1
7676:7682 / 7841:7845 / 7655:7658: 88.1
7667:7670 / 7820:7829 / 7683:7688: 88.6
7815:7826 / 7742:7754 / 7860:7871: 88.7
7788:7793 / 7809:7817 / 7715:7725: 88.1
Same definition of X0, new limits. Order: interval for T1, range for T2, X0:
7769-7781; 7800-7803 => 9.47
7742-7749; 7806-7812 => 9.59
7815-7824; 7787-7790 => 9.57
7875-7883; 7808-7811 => 9.58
